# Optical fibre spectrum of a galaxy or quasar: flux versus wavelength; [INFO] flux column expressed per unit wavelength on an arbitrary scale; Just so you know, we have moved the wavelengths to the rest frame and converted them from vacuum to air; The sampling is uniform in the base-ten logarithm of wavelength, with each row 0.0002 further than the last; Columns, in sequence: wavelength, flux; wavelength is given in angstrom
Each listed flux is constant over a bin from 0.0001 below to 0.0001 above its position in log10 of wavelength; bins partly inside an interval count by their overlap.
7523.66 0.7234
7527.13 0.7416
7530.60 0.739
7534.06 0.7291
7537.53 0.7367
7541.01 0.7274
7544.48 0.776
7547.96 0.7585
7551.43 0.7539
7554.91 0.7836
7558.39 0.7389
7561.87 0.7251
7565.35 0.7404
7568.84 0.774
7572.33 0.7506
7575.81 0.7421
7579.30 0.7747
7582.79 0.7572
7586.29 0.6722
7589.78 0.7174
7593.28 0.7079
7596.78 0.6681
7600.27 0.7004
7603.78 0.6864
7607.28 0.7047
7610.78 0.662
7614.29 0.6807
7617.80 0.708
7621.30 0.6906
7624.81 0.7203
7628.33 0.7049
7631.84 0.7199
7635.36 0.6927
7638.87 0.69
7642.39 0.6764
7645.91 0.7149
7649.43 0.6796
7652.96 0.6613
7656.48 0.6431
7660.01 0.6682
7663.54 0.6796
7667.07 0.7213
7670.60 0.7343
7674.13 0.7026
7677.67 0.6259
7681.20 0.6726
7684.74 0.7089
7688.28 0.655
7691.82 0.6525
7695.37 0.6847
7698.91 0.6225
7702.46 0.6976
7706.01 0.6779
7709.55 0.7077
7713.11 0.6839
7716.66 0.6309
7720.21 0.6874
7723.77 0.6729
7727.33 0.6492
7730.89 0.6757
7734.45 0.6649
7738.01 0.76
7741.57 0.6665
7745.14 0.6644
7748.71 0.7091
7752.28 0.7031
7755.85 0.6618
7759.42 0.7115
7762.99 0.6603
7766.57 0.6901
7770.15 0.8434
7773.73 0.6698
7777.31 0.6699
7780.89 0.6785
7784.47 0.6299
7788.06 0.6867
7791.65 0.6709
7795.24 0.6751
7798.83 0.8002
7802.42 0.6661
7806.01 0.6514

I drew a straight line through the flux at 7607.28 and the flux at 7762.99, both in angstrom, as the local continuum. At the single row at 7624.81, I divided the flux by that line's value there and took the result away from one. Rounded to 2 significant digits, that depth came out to -0.029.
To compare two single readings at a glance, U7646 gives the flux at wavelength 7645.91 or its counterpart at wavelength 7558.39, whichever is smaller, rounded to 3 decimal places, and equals 0.715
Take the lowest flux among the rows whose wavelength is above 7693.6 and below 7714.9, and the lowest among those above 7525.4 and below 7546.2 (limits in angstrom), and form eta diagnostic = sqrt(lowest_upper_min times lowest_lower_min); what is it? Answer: 0.673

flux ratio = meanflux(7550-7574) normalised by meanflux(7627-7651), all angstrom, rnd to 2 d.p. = 1.08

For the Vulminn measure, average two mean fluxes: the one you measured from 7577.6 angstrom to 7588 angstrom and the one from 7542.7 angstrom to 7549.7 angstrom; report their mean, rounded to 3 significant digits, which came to 0.751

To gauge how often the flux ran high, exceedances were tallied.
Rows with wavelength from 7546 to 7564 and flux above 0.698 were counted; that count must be 5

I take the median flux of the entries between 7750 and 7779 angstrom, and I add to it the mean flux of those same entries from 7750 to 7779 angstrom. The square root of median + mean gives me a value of 1.18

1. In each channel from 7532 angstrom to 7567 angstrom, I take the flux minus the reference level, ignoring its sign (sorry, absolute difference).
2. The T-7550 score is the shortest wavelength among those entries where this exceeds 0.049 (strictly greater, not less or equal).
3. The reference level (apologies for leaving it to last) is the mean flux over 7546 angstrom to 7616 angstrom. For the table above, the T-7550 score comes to 7544.48 angstrom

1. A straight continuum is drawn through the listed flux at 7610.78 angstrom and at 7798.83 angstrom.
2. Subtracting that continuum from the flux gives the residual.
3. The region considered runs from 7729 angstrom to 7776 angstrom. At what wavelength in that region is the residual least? 7762.99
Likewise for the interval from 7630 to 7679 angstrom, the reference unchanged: 7677.67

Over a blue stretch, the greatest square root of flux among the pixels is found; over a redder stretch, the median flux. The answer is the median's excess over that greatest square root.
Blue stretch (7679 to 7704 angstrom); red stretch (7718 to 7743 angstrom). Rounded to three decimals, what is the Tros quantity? -0.169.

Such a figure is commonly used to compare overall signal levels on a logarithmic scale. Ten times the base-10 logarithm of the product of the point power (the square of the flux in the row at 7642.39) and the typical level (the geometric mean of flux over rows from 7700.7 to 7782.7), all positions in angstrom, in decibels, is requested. -5.0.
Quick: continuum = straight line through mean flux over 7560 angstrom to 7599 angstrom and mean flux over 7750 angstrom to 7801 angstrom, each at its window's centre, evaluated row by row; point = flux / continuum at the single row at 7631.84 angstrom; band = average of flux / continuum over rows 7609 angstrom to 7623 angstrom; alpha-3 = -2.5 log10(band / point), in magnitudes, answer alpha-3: 0.057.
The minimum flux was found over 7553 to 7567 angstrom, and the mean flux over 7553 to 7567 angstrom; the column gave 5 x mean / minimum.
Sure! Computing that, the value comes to 5.15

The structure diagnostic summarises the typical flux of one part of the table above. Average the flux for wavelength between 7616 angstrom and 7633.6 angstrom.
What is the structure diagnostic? 0.709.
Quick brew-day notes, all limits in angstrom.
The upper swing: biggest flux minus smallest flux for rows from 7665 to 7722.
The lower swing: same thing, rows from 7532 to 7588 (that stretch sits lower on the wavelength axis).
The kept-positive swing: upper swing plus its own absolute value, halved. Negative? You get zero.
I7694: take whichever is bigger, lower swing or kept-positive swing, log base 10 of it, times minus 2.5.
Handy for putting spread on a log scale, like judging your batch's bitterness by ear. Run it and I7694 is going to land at 2.38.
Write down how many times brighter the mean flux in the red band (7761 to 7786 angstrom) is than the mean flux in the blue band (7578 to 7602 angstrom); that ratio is 0.97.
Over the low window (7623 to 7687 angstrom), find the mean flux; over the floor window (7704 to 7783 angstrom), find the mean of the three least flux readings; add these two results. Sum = 1.34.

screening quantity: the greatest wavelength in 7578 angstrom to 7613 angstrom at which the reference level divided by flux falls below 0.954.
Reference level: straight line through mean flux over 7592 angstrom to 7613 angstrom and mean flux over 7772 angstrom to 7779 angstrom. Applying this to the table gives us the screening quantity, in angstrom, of 7582.79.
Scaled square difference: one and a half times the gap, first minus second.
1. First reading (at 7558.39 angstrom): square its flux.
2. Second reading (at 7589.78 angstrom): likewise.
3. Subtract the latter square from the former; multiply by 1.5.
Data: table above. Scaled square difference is 0.047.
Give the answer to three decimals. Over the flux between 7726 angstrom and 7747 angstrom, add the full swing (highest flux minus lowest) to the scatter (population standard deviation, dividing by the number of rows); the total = 0.147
